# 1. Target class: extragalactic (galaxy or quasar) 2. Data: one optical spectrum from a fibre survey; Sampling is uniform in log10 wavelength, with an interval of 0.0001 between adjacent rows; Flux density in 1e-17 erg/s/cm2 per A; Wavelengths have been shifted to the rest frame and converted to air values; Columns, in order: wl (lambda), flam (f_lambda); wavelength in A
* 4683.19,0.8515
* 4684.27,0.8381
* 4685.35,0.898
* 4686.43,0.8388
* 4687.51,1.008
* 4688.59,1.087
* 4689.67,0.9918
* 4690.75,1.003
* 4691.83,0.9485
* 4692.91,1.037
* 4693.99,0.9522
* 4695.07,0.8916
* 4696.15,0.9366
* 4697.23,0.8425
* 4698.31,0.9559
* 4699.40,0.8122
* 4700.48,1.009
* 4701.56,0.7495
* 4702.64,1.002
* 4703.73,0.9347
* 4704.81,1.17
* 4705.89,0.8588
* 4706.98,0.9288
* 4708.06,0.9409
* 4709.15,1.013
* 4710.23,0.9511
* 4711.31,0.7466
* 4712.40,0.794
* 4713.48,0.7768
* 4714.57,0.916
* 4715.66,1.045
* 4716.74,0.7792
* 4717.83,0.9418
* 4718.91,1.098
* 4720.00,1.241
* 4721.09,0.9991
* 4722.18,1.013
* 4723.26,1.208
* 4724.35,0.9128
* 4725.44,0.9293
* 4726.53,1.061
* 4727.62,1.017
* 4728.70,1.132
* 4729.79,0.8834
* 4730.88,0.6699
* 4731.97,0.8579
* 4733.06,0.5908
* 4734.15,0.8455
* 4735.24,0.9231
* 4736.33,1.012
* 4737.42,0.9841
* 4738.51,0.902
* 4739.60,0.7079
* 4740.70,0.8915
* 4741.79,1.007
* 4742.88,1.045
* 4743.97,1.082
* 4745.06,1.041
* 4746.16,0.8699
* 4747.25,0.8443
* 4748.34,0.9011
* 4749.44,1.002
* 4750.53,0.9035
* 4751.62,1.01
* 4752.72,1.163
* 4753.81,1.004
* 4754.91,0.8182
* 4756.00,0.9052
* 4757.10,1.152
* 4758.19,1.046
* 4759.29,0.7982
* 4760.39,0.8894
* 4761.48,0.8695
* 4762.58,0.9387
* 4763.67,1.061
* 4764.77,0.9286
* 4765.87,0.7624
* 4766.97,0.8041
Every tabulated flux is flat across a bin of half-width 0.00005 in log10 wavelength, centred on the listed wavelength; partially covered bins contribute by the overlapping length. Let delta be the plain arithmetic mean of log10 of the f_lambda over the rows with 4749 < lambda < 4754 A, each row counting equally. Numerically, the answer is 0.006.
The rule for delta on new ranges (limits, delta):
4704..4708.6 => -0.014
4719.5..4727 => 0.019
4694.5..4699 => -0.043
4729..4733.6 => -0.131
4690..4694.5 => -0.007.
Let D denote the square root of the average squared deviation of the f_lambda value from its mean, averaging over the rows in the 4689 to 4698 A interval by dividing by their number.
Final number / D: 0.058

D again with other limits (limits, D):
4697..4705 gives 0.124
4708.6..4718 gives 0.106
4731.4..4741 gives 0.125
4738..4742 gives 0.108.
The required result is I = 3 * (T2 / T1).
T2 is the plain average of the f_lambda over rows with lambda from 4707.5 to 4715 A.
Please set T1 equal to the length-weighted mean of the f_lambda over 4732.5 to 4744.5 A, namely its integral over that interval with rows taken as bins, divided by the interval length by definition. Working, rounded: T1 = 0.91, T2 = 0.88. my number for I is 2.90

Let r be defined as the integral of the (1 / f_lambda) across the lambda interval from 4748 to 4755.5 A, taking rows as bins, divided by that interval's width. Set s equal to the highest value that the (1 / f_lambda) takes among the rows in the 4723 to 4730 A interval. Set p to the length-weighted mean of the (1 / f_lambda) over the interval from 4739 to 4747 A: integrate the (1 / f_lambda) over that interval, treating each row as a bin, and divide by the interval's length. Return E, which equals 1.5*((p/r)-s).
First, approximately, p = 1.08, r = 1.039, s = 1.13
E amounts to -0.14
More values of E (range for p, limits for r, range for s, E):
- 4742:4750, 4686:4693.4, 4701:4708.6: -0.47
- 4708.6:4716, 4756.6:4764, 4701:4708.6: -0.38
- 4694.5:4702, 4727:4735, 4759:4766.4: -0.56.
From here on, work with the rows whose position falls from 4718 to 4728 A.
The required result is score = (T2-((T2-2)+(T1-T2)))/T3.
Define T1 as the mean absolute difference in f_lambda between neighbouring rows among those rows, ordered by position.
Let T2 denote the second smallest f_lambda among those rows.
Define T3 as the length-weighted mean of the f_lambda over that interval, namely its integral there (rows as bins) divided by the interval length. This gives 2.66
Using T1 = 0.14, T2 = 0.9293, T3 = 1.05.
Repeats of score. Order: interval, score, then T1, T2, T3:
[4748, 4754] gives 2.78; 0.12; 0.9035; 1.00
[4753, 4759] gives 2.79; 0.16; 0.9052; 0.99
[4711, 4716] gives 3.16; 0.08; 0.7768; 0.85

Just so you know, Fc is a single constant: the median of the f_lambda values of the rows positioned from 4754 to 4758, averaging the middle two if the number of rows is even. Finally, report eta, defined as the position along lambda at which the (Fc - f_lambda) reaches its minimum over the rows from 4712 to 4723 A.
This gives 4720.00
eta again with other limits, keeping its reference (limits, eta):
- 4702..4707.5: 4704.81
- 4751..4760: 4752.72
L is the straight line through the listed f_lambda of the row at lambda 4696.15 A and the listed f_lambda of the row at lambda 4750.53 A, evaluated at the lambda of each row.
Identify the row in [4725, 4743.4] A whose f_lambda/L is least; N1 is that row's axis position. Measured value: 4733.06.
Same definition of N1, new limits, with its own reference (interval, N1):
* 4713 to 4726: 4713.48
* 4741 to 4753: 4747.25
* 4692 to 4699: 4697.23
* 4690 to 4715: 4701.56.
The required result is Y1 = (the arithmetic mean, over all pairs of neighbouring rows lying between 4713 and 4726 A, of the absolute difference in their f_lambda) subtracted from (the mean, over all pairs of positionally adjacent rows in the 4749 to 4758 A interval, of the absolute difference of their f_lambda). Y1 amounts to -0.012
